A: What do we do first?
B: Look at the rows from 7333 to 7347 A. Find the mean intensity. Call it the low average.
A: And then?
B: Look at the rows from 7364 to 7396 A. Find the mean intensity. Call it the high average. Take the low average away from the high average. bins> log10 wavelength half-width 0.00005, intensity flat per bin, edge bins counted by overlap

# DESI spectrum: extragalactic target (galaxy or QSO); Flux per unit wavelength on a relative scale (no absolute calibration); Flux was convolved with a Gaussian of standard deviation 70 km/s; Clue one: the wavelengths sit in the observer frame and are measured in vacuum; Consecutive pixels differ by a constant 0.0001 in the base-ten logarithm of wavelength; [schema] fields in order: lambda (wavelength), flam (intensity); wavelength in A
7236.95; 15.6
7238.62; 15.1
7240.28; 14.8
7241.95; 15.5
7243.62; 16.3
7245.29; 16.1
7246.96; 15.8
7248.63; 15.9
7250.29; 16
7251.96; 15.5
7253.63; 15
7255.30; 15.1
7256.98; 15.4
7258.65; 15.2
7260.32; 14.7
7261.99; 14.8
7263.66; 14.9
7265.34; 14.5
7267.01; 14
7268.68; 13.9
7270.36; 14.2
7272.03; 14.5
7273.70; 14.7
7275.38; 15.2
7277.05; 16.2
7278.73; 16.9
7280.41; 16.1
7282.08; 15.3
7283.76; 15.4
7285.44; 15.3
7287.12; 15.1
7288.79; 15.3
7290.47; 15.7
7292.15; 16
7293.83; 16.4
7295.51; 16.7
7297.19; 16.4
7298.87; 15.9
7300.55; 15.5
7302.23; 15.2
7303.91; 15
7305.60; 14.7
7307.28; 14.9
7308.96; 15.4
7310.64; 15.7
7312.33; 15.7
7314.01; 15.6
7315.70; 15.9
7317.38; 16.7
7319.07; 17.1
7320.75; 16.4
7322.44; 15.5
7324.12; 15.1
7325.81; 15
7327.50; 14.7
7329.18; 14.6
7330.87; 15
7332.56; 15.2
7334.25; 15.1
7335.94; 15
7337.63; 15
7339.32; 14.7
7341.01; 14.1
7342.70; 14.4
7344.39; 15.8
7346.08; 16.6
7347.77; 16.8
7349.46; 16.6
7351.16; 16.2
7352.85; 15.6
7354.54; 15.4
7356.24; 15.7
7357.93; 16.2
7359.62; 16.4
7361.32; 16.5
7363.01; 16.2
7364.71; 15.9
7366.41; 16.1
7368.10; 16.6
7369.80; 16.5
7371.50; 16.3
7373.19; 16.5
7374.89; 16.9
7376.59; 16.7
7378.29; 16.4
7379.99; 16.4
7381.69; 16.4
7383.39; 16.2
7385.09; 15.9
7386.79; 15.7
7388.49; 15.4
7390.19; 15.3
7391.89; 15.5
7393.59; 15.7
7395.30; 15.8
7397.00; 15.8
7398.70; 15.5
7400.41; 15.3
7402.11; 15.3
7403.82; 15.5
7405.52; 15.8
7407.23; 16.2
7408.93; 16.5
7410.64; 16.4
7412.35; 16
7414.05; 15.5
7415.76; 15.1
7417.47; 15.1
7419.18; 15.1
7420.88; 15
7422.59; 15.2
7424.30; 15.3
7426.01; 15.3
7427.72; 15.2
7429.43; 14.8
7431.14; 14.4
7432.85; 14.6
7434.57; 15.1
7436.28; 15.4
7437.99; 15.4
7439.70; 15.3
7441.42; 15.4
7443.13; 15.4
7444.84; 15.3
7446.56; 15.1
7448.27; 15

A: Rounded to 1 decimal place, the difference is 1.0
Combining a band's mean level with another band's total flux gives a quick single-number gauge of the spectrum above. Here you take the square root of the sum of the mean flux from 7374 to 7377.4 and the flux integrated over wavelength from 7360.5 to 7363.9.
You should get 8.5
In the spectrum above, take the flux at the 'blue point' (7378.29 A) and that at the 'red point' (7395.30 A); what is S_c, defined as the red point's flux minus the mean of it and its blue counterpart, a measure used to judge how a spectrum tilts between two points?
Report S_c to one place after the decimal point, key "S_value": -0.3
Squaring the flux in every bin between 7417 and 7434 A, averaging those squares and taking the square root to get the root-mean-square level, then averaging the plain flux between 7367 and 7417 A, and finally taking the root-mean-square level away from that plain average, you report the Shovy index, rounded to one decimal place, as 1.0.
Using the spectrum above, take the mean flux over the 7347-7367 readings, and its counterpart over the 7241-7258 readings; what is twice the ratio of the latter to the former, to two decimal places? 1.94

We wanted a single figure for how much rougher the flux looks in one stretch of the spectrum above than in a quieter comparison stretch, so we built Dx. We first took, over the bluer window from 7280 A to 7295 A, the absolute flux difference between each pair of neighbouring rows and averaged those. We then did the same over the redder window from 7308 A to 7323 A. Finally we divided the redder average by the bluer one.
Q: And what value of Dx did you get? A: 1.4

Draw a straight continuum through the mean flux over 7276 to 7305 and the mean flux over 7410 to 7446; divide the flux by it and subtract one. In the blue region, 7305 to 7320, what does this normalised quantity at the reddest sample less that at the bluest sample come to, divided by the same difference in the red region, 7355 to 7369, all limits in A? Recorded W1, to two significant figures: 2.6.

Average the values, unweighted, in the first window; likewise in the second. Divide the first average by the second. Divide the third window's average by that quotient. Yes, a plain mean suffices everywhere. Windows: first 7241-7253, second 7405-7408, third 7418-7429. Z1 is 15.3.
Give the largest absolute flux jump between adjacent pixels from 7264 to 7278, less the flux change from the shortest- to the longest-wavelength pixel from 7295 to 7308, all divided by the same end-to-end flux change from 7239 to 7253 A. 4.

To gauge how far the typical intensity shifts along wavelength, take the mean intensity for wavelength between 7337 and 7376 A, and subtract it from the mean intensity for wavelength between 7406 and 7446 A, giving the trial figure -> -0.6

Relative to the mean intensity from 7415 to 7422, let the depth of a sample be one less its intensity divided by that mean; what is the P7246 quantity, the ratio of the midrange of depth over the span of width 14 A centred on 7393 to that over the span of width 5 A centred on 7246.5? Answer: 0.5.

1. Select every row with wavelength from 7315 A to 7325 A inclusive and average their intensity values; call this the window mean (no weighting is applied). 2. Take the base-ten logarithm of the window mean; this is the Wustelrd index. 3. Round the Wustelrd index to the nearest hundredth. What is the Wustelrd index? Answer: 1.21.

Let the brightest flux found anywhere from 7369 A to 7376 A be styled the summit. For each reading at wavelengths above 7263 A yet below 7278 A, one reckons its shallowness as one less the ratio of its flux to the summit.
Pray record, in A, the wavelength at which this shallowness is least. 7277.05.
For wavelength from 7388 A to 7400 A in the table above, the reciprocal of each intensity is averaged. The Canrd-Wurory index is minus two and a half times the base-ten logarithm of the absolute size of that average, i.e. 2.98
